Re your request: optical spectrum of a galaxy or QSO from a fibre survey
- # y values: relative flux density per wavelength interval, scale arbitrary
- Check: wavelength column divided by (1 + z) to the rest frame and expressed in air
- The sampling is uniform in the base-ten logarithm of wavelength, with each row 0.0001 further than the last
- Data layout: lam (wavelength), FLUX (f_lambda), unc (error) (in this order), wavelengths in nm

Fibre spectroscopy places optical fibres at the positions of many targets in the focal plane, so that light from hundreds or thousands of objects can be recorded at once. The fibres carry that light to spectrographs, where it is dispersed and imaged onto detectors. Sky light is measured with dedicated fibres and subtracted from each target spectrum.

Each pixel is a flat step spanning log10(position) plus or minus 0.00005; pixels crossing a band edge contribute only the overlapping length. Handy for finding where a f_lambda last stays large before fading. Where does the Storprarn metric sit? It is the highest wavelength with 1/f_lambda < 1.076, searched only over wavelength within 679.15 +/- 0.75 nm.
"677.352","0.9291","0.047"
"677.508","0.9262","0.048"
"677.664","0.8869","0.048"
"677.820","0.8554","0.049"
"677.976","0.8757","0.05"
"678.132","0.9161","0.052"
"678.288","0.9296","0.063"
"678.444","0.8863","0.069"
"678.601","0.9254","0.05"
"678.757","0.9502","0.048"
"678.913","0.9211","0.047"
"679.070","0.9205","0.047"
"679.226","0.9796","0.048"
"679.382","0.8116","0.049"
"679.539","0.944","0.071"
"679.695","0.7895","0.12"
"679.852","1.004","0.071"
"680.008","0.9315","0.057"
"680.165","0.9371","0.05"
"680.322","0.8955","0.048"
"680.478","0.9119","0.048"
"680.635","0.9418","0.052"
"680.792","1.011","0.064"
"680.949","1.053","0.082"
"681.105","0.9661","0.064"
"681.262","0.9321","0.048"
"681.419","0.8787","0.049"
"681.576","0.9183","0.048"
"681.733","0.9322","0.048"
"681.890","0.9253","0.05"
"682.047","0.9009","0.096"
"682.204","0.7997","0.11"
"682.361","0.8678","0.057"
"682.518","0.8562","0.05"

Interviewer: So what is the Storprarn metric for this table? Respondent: 679.852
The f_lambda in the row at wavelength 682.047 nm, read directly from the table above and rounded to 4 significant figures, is 0.9009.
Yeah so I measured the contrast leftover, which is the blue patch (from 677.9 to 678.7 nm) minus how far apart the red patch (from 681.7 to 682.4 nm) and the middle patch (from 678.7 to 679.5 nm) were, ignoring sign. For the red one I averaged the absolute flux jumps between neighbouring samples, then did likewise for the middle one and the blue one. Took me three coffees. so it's 0.020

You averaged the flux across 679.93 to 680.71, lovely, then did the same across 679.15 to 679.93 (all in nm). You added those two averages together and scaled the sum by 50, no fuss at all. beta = 91.5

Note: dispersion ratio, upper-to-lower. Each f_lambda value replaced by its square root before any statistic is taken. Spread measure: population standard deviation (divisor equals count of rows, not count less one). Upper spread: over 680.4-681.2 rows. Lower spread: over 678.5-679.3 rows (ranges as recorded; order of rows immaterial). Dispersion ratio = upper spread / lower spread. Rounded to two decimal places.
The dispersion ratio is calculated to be 2.15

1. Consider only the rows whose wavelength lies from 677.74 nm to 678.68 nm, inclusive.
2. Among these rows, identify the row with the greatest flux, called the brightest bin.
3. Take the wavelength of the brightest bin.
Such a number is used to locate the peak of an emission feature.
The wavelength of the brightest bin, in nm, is 678.288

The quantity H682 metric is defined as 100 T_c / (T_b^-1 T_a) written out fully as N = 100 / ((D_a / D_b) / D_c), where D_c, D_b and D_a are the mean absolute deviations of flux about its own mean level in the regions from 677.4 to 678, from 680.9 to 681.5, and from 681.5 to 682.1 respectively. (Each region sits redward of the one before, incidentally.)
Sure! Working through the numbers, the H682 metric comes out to 11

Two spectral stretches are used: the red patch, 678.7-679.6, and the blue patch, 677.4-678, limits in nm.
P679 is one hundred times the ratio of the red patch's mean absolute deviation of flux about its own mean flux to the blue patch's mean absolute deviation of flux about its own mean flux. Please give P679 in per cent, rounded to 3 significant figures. 179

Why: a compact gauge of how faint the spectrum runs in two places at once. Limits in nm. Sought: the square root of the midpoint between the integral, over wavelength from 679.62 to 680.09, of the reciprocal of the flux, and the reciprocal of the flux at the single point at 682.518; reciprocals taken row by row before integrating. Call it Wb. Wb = 0.919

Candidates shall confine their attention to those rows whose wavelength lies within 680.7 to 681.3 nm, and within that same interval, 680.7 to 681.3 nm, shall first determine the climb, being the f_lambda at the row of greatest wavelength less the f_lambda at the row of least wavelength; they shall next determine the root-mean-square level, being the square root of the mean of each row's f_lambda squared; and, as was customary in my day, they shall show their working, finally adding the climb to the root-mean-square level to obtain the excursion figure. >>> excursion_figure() 0.913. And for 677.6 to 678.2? 0.913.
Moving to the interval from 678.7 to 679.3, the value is 0.973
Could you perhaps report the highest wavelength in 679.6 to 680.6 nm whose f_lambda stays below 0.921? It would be 680.478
